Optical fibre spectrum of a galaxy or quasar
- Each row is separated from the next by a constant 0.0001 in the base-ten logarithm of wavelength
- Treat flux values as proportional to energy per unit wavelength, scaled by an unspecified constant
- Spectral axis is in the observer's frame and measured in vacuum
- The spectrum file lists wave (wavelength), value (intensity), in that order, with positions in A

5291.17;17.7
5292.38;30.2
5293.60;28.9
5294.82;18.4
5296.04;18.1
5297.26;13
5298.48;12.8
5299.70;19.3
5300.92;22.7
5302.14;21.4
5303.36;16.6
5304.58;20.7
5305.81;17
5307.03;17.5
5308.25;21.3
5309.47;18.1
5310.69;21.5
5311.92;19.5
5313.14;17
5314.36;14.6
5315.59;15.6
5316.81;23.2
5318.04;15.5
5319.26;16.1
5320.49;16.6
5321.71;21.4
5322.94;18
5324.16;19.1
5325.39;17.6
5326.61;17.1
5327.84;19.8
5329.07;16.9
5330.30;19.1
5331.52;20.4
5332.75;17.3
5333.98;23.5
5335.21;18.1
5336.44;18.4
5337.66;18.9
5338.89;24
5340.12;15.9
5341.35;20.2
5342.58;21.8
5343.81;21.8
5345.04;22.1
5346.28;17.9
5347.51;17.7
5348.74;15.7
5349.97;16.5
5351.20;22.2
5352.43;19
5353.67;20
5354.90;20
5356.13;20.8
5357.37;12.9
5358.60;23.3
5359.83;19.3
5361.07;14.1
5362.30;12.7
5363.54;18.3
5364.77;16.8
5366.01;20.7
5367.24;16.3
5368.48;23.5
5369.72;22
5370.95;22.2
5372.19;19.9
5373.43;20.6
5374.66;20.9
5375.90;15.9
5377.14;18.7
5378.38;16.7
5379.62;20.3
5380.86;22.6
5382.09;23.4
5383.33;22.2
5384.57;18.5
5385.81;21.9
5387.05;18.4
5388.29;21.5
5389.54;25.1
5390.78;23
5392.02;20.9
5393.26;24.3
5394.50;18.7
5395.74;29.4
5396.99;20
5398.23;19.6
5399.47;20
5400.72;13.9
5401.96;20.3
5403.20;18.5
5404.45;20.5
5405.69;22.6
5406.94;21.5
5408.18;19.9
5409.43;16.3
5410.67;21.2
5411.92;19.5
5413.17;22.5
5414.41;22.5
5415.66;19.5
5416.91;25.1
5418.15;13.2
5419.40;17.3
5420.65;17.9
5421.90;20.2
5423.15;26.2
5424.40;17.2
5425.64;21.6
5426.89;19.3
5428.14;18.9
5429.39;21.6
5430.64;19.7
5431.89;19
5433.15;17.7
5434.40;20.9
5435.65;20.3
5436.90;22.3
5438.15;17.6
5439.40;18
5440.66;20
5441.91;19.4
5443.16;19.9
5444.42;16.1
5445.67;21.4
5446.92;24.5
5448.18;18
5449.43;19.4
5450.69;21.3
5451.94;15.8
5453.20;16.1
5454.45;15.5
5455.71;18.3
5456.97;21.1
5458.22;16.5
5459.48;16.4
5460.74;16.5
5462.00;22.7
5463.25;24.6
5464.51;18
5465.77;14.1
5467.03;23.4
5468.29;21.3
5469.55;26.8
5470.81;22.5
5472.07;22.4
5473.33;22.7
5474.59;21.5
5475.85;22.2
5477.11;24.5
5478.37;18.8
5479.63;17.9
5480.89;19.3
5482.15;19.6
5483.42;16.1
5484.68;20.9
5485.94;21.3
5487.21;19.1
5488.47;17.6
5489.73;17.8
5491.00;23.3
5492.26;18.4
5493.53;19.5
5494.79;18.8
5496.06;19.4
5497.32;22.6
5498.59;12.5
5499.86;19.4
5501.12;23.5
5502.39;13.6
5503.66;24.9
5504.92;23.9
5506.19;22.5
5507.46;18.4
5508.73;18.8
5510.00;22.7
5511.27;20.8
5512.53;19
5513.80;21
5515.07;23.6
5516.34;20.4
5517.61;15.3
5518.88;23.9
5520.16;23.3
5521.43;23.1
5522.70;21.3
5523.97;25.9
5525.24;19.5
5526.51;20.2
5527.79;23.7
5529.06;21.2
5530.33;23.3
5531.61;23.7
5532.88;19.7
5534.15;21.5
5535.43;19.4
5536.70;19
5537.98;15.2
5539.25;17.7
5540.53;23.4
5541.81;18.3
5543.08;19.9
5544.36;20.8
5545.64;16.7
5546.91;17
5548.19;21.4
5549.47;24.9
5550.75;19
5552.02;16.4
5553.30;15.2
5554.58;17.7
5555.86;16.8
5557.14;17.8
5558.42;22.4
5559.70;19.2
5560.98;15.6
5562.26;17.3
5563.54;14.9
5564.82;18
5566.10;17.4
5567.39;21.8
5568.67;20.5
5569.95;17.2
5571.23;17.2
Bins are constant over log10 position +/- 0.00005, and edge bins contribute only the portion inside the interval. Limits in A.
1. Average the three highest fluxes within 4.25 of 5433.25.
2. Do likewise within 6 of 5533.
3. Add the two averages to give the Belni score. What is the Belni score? 45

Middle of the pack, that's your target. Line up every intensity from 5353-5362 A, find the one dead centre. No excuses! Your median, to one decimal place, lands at 20.0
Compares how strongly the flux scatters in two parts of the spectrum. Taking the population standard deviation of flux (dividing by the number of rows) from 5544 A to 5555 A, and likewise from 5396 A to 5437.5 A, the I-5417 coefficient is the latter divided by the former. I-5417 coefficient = 0.90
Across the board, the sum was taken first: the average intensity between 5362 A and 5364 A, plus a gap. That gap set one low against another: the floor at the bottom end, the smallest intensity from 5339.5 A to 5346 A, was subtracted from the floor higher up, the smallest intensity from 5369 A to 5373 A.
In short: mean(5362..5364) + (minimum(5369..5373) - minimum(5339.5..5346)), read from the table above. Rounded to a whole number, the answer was 20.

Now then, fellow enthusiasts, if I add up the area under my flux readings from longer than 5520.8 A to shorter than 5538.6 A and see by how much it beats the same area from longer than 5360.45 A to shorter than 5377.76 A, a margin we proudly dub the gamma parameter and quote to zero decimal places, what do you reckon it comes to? 53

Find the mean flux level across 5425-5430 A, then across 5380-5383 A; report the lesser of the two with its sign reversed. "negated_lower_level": -20.4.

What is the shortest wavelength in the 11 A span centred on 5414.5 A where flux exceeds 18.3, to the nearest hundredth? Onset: 5410.67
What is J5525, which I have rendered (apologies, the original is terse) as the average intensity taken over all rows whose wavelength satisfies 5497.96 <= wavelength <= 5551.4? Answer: 20.6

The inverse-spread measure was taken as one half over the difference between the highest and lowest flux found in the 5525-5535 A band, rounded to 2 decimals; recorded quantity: 0.12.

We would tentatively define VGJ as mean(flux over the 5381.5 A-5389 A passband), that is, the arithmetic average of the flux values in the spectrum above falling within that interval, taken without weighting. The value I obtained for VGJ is 21.0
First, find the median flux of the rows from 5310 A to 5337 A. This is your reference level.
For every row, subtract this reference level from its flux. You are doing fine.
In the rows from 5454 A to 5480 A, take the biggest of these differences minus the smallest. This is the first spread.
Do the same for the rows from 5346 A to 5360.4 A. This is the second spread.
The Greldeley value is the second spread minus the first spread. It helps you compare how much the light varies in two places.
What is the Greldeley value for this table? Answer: -2.3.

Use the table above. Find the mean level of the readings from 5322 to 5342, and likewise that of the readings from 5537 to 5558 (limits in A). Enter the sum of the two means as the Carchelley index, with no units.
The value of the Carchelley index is 37.7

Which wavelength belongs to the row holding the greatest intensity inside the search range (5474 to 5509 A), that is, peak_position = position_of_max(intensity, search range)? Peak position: 5503.66 A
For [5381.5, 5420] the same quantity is 5395.74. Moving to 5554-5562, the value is 5558.42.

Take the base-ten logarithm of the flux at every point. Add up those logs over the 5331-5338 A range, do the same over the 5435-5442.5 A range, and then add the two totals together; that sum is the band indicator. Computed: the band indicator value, 15.5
